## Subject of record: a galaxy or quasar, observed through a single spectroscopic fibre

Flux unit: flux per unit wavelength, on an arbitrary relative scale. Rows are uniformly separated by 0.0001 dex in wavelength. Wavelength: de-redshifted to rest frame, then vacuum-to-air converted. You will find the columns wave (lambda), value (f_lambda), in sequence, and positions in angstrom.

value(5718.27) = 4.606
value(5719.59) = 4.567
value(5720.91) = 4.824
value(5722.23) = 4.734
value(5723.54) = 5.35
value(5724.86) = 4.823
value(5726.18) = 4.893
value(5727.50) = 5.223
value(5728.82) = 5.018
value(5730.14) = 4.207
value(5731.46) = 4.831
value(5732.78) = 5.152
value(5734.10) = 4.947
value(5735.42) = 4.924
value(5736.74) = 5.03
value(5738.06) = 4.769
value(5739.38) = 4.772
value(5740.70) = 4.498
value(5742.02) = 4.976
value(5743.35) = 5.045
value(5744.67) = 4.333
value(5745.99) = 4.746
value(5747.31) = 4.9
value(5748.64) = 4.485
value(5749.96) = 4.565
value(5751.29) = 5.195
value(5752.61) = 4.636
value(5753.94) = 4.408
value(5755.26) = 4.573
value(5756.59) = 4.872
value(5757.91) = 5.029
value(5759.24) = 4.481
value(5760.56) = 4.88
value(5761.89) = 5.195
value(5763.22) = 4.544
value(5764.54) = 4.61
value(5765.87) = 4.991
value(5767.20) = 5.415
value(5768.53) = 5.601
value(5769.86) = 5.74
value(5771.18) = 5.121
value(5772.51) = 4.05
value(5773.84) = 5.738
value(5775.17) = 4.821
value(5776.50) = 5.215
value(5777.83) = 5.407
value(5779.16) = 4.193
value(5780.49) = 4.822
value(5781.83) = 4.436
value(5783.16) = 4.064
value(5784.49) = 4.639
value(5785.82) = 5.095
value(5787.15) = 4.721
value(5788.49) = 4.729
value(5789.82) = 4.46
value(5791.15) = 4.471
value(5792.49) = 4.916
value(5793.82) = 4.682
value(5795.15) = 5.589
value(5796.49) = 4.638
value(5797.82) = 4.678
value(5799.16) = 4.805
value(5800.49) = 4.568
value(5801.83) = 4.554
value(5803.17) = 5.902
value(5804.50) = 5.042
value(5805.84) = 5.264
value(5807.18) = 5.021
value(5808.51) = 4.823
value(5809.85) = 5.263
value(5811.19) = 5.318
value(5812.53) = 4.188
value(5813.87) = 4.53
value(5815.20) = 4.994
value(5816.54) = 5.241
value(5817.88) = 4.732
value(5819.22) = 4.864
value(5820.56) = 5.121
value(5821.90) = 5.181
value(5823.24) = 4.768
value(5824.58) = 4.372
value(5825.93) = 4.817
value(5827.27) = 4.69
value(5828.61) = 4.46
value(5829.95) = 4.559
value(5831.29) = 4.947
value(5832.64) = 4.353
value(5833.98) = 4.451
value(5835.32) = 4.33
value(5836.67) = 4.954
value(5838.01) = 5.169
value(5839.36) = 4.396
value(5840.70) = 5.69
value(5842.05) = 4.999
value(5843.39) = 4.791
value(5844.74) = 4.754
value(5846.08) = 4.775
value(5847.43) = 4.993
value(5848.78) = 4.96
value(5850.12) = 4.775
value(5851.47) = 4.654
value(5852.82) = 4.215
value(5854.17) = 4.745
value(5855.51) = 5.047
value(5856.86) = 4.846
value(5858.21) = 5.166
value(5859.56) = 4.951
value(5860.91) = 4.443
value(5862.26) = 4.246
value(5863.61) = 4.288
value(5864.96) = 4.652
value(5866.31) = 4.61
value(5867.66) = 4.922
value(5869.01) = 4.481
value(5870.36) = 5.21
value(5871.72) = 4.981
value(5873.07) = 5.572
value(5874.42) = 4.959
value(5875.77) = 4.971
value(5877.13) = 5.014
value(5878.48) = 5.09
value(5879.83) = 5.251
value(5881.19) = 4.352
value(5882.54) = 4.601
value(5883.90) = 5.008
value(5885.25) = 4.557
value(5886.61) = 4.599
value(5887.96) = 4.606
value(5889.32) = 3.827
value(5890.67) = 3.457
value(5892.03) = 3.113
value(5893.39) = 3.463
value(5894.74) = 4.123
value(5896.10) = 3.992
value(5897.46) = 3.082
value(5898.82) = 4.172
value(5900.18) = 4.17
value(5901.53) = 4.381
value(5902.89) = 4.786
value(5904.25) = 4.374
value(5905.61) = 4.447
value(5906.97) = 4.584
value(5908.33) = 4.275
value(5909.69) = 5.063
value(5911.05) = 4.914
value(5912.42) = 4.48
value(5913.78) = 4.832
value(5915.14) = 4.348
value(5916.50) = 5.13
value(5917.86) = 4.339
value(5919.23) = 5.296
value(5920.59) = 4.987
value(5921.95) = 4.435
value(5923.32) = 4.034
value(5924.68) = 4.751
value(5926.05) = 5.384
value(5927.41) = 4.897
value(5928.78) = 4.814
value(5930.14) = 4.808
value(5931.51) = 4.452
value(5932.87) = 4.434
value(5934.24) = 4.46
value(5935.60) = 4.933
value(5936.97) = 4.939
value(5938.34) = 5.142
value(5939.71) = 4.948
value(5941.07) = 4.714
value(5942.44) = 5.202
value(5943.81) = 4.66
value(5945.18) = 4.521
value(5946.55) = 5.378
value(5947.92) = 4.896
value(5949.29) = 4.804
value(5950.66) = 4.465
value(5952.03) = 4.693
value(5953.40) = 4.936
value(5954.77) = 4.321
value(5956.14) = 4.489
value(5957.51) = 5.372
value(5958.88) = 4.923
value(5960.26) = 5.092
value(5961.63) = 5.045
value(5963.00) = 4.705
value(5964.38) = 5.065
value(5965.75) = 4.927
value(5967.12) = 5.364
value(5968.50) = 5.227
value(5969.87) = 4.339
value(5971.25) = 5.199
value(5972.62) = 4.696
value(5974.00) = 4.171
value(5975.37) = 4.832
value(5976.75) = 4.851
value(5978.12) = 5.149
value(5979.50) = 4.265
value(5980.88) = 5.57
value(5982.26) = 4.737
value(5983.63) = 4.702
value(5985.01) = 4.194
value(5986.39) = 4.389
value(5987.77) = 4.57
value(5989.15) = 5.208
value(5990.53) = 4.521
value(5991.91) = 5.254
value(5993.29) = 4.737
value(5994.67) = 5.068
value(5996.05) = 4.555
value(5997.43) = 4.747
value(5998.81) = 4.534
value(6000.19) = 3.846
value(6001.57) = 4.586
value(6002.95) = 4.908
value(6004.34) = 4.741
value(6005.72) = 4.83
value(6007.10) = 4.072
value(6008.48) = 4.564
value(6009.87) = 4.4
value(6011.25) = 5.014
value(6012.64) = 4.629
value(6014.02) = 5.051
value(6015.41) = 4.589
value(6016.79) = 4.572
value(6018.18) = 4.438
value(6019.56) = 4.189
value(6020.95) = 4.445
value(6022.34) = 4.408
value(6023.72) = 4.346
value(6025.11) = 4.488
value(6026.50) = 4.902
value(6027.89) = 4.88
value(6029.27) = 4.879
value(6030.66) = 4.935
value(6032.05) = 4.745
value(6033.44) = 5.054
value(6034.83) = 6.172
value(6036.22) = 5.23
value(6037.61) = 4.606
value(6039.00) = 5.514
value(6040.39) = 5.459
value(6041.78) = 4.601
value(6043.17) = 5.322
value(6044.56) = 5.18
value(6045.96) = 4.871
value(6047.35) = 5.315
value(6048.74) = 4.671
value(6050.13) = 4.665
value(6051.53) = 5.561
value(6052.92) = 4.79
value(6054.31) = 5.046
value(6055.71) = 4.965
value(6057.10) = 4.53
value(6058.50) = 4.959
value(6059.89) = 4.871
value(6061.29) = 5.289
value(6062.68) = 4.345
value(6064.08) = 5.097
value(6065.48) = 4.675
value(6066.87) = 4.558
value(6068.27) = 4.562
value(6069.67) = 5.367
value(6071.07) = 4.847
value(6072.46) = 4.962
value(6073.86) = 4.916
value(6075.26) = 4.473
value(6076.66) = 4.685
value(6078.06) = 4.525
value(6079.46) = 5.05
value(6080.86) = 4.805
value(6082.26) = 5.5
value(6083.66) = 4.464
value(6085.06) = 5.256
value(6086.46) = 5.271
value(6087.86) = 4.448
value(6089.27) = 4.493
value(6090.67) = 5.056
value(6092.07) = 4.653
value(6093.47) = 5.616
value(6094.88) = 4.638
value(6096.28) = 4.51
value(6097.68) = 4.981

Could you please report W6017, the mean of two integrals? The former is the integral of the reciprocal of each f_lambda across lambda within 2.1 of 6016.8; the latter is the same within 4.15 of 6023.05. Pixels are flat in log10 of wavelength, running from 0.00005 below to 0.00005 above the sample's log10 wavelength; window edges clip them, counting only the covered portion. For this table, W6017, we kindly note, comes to 1.4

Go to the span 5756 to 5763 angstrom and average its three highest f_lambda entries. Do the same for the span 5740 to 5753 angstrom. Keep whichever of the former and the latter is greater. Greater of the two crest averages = 5.07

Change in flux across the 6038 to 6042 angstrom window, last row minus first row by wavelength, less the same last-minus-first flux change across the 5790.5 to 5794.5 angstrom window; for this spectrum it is -1.12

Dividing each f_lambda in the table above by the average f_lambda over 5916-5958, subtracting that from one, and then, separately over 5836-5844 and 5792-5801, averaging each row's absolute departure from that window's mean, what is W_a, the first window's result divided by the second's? 1.21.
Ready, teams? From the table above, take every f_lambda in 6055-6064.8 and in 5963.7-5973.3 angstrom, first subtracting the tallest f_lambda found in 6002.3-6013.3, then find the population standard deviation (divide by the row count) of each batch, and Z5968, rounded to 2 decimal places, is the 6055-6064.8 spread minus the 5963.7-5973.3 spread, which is -0.03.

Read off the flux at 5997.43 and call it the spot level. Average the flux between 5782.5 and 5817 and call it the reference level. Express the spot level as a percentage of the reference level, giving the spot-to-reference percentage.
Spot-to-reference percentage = 98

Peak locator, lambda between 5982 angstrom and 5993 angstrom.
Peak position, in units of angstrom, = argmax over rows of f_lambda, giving 5991.91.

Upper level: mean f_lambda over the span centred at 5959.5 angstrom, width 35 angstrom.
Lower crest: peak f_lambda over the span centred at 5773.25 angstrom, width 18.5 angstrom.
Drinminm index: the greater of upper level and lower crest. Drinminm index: 5.7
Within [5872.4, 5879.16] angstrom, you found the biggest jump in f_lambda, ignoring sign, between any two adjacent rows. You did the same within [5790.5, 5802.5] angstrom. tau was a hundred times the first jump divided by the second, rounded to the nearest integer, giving 64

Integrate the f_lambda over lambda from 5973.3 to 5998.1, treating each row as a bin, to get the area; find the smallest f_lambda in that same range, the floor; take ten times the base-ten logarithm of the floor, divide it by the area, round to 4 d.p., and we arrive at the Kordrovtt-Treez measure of 0.0526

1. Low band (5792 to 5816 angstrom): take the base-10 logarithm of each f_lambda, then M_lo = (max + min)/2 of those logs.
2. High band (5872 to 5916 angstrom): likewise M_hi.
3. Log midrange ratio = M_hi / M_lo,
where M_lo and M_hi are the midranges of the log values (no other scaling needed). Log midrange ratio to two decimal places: 0.89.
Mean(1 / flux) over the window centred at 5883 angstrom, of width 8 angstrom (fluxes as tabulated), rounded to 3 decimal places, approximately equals 0.212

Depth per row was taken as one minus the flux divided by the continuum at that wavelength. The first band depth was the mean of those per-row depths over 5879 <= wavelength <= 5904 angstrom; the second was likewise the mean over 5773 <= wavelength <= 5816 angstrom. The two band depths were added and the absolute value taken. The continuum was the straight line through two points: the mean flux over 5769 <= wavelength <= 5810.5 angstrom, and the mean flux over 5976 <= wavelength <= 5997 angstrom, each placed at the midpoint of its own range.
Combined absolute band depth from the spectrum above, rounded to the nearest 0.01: 0.14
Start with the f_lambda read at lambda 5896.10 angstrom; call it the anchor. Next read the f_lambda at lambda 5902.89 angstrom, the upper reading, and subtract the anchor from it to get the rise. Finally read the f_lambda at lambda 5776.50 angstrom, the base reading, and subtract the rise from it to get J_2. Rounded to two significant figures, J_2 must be 4.4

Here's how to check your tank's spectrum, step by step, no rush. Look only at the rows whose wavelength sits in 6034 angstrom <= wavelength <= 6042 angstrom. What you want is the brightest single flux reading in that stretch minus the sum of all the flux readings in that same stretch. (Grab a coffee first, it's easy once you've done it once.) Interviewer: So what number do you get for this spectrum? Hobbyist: -25.4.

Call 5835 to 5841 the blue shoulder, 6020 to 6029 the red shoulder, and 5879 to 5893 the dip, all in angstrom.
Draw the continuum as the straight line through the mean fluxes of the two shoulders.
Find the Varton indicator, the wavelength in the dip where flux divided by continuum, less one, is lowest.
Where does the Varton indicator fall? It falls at 5892.03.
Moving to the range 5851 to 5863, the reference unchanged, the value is 5852.82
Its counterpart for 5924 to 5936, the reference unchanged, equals 5932.87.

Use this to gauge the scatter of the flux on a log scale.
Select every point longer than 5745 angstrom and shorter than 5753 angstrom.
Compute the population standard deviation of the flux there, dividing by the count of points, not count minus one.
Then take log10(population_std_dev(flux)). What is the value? -0.62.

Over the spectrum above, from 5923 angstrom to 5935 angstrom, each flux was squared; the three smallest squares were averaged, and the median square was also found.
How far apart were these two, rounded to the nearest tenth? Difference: 4.0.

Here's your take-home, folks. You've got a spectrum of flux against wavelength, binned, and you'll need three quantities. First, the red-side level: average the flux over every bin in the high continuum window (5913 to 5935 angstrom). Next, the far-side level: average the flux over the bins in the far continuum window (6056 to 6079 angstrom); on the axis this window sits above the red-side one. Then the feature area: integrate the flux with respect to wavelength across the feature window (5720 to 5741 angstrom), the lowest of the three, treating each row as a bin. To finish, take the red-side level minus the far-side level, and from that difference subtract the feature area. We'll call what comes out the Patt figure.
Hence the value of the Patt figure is -103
